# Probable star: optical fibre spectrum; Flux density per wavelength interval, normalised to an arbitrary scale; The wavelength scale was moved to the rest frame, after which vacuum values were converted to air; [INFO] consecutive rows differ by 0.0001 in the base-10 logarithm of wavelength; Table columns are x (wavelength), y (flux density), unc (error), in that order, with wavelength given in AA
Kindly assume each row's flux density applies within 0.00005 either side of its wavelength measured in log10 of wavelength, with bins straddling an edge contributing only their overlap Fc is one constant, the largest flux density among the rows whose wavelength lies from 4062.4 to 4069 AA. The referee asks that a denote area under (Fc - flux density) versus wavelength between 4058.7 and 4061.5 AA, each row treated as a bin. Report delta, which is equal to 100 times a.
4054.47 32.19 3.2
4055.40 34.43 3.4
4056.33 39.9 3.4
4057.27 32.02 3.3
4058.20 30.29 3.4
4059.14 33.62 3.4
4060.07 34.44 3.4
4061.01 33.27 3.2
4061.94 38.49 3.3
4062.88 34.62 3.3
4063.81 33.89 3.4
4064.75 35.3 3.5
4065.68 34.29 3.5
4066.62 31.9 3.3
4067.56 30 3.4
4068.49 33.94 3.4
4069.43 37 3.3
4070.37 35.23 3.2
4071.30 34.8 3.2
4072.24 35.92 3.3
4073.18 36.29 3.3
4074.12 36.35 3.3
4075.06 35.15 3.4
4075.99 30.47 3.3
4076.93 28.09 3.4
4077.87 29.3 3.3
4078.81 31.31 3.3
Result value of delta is 414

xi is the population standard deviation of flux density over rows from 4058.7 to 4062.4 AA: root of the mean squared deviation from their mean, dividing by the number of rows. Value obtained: 2.1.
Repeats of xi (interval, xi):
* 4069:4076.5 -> 1.9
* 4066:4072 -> 2.3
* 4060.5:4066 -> 1.7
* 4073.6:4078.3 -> 3.3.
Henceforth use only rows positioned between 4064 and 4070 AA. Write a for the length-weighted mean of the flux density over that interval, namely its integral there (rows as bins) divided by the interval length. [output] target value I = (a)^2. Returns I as 1139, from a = 33.74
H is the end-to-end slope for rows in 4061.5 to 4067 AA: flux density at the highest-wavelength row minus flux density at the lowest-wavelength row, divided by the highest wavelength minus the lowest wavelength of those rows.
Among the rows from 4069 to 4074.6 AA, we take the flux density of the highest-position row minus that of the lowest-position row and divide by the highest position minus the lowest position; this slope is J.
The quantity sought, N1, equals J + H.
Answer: -1.5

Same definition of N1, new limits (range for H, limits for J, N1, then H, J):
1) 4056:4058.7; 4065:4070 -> -4.4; -5.1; 0.7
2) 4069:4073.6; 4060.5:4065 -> 0.4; -0.2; 0.5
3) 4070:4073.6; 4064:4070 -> 0.7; 0.4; 0.4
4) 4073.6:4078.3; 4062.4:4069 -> -2.0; -1.9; -0.1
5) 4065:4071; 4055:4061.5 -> 0.0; 0.2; -0.2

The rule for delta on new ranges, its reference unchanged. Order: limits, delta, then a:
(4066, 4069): 951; 10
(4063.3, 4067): 518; 5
